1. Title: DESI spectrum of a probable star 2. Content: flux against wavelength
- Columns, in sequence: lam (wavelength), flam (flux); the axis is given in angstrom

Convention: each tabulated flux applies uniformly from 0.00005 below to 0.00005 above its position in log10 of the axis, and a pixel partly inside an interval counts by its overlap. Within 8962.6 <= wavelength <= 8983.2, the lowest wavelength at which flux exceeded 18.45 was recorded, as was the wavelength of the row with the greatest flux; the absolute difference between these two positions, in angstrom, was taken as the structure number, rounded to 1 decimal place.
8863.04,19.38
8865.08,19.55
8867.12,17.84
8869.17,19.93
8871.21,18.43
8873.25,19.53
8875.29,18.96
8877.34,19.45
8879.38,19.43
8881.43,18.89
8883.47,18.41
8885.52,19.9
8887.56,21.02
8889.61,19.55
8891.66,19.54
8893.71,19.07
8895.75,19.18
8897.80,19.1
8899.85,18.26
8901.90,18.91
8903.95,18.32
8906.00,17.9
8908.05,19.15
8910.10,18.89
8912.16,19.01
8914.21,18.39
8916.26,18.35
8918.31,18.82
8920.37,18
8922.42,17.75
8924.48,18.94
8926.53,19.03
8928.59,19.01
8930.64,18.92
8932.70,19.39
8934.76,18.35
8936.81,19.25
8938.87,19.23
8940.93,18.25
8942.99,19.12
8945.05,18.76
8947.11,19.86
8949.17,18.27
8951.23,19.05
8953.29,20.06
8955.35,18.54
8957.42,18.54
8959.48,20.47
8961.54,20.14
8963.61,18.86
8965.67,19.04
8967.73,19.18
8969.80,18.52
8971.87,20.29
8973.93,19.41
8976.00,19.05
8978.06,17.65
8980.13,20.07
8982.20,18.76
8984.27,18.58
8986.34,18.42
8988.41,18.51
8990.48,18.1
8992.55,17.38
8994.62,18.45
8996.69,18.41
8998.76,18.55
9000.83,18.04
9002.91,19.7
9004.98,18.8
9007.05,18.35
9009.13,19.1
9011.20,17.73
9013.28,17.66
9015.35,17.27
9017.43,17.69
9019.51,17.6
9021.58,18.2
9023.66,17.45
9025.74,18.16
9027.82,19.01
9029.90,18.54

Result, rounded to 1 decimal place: 8.3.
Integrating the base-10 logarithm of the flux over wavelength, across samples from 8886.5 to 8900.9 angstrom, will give 18.5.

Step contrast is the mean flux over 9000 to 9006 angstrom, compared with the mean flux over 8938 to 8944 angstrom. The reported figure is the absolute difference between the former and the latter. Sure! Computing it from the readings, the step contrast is 0.0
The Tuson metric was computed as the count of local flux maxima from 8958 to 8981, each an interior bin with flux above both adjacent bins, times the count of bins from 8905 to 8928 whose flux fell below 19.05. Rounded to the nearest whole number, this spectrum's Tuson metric 20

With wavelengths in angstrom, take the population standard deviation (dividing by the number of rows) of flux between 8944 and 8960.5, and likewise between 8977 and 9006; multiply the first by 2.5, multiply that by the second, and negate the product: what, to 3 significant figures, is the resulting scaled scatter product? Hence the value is -1.30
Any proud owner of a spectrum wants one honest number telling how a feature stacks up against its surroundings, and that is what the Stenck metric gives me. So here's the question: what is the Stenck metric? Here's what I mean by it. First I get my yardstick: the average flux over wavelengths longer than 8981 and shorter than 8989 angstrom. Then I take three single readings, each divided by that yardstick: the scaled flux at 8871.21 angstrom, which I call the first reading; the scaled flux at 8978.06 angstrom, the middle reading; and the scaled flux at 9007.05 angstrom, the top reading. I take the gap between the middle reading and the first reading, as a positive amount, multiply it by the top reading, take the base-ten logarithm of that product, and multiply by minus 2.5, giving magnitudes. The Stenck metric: 3.5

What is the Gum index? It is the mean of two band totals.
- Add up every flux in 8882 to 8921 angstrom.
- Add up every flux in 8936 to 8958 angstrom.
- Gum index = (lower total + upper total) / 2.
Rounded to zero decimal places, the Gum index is 284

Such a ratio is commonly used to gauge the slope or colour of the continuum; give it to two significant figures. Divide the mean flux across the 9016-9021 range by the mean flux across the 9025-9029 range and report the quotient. 0.95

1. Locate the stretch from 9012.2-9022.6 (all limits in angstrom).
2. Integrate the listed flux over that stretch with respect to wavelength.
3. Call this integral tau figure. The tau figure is 184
